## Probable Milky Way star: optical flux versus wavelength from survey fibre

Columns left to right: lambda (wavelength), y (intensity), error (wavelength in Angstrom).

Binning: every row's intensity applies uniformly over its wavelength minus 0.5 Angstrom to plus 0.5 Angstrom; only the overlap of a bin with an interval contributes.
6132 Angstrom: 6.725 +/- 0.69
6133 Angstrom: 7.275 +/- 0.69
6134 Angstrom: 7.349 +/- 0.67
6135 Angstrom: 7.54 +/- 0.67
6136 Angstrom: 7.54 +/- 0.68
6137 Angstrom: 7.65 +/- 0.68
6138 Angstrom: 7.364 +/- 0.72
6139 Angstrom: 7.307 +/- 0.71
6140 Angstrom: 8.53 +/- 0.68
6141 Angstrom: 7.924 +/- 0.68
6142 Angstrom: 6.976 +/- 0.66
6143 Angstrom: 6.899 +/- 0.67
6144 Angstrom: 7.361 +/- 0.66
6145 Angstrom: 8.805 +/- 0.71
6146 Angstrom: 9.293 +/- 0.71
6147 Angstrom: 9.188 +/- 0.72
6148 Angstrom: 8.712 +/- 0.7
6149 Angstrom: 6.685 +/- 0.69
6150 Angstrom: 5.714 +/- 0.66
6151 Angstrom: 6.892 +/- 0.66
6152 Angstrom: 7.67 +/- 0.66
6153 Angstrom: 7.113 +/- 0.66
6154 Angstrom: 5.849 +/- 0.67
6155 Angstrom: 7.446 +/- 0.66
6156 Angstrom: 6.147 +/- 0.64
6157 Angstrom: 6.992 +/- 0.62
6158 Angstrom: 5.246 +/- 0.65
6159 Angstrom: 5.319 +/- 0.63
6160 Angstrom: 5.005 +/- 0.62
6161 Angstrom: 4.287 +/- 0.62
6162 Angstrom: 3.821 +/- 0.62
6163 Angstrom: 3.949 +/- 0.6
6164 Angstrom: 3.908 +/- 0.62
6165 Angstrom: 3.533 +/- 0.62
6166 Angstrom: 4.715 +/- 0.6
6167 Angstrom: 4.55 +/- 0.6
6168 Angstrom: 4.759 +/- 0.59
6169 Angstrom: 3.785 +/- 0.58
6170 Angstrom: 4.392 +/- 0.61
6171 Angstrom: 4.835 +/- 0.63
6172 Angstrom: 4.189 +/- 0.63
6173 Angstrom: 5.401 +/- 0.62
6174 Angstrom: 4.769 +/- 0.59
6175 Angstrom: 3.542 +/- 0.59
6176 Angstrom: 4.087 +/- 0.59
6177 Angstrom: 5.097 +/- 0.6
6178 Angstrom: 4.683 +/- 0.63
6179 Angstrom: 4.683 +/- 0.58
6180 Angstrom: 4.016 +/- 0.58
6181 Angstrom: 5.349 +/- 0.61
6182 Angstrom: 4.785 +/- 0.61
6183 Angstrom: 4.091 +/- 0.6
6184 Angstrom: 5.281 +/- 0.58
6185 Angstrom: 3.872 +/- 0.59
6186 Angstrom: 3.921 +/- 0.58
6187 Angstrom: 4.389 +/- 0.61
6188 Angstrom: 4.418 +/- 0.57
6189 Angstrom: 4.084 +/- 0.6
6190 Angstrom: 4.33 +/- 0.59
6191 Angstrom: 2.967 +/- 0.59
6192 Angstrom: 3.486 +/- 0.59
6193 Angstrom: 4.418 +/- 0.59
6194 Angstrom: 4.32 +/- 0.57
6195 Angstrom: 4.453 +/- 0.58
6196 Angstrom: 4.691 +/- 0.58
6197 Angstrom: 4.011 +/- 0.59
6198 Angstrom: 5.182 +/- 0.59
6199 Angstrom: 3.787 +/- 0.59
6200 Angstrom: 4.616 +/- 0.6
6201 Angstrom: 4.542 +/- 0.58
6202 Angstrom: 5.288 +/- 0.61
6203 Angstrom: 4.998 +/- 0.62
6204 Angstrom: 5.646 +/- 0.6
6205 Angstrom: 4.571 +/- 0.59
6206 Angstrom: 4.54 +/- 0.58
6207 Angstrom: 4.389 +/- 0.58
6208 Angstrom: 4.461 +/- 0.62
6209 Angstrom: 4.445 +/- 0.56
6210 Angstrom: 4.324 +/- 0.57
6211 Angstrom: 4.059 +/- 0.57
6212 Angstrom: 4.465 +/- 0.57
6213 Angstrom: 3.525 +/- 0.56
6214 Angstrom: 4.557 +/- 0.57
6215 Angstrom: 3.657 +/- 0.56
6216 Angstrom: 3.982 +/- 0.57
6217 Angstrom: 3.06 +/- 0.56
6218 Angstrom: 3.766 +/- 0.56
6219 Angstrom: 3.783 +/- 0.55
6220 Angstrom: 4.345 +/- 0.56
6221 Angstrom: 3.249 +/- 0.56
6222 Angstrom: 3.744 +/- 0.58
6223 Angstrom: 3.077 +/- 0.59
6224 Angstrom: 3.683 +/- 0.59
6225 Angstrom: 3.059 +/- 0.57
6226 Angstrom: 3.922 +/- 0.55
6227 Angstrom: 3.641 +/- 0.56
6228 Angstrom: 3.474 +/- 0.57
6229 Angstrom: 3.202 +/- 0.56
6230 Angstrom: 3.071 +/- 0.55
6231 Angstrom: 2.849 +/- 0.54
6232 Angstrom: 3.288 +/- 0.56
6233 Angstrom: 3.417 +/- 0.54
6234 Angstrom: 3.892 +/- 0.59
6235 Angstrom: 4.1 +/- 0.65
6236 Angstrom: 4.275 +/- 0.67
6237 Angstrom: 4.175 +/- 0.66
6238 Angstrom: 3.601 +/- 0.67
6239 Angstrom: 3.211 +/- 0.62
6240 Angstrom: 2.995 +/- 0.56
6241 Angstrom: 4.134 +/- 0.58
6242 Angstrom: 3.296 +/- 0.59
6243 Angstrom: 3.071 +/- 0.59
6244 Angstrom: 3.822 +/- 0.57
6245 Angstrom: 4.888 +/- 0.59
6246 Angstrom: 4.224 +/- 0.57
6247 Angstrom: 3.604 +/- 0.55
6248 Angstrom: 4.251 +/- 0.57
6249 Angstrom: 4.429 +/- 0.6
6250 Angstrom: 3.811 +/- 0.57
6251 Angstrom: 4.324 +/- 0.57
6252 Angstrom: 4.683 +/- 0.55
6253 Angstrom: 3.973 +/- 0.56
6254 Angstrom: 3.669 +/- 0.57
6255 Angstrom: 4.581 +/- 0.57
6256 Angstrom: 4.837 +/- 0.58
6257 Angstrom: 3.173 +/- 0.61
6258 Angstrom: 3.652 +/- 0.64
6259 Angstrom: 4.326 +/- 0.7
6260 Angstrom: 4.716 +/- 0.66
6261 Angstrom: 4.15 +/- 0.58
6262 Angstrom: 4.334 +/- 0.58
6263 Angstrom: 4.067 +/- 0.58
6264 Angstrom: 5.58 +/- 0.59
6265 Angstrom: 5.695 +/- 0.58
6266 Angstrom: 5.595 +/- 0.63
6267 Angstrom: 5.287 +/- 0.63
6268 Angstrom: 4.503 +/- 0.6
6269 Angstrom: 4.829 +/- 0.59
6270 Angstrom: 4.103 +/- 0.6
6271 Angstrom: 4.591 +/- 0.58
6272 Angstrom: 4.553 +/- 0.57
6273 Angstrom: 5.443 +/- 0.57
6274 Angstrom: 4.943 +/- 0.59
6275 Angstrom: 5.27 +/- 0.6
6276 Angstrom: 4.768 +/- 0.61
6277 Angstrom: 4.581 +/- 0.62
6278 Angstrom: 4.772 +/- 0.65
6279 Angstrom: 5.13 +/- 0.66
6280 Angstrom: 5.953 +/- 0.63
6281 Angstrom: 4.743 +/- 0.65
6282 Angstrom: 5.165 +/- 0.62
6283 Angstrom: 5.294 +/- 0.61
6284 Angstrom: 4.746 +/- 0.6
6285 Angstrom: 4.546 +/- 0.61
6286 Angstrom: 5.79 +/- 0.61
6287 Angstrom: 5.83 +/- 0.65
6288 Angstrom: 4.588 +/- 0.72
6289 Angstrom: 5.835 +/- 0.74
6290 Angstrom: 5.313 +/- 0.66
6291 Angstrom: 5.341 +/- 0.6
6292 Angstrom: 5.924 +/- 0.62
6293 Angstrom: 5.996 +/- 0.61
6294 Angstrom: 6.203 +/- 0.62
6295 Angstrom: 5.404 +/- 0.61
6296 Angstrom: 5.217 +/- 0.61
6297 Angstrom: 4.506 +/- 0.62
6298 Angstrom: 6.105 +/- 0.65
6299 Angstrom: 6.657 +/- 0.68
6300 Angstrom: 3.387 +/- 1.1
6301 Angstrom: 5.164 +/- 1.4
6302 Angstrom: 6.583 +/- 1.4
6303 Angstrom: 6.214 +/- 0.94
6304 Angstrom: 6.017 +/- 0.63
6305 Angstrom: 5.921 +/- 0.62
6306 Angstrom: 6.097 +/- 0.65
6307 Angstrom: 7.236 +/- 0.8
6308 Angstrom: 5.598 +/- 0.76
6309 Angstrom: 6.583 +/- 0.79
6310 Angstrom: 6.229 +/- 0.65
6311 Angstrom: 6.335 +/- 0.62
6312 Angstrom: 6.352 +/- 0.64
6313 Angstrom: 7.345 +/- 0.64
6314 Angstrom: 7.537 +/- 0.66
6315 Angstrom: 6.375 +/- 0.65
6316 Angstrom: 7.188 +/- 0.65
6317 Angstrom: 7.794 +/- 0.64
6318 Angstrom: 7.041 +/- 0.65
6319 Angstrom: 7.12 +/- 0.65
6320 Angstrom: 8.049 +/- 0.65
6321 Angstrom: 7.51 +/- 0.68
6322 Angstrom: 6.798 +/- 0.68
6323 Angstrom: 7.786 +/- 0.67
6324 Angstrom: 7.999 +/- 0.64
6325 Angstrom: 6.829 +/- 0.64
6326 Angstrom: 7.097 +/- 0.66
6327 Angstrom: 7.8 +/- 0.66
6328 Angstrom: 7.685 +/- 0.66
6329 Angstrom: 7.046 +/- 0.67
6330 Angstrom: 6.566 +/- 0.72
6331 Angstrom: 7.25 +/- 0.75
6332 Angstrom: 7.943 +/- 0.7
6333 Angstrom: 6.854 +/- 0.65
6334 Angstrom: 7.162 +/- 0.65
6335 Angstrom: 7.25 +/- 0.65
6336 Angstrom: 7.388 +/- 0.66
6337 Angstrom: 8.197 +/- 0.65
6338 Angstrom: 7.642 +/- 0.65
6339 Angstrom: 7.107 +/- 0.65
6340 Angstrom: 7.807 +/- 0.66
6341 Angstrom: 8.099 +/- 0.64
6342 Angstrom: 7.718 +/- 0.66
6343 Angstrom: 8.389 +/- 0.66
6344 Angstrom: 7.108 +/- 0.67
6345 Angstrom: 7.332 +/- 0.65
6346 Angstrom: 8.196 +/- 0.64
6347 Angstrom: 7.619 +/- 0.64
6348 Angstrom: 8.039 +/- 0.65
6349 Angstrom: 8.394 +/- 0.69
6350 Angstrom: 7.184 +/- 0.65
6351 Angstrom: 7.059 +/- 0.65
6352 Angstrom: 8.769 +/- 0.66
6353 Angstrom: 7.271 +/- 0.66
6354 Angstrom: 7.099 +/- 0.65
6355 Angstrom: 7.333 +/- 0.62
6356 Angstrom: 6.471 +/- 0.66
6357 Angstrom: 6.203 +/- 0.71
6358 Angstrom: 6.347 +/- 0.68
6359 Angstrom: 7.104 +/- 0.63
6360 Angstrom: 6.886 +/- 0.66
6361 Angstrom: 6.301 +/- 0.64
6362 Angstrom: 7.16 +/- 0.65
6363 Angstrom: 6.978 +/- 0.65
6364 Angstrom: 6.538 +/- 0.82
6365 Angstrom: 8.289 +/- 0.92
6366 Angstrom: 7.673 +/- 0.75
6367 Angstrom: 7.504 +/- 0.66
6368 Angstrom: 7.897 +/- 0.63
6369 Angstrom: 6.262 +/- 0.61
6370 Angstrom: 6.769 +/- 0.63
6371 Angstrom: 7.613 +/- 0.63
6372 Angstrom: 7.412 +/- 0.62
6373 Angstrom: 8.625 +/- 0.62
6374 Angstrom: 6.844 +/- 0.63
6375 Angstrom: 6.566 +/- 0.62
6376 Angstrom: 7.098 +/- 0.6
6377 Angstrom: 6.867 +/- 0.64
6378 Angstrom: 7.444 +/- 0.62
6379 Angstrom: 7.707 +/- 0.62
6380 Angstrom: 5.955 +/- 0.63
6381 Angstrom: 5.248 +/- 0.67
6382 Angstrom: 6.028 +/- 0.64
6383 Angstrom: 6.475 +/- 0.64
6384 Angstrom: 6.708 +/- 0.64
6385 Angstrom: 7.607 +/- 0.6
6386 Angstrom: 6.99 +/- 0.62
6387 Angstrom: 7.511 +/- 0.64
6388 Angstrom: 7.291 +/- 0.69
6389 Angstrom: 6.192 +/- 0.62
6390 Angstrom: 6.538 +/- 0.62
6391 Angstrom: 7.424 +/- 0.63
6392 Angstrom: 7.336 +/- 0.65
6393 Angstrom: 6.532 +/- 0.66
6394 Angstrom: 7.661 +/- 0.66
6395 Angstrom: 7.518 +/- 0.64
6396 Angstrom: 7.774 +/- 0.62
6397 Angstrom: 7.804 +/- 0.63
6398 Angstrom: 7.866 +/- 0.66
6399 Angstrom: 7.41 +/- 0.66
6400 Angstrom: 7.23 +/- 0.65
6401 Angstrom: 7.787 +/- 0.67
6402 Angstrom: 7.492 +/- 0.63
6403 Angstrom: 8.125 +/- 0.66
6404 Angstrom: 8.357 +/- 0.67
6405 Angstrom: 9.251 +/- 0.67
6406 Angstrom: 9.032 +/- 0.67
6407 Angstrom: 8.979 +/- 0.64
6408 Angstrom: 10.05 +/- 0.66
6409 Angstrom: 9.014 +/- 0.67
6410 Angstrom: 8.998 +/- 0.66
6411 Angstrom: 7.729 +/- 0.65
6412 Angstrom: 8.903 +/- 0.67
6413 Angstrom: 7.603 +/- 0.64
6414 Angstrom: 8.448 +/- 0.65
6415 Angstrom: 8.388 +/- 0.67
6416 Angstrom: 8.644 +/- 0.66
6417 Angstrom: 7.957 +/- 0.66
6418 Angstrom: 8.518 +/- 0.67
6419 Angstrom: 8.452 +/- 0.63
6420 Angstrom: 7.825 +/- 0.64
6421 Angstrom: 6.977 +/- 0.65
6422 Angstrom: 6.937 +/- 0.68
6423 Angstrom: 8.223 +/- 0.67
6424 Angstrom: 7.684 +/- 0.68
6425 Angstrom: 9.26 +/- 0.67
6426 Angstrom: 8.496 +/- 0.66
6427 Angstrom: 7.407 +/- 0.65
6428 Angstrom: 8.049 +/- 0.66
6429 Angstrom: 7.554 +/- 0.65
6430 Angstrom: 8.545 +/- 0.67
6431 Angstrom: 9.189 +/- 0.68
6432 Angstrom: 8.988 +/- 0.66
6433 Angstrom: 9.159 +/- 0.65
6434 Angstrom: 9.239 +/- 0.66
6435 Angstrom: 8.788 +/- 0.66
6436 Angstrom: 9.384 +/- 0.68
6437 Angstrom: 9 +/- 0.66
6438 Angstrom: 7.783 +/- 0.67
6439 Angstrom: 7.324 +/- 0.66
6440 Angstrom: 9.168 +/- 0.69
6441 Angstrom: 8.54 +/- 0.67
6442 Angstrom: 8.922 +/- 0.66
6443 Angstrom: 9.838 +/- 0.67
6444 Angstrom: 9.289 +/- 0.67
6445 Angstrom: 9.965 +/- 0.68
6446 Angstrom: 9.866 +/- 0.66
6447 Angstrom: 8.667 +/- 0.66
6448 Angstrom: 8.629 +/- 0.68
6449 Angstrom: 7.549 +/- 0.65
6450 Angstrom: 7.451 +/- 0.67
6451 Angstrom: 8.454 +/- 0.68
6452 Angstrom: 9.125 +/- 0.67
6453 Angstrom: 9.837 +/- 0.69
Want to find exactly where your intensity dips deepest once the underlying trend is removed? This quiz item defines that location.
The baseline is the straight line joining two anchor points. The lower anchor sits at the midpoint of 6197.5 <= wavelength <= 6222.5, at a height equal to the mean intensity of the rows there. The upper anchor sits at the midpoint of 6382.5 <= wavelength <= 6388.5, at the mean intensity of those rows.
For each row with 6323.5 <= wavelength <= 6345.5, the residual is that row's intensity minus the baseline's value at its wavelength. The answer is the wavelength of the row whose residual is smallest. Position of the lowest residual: 6330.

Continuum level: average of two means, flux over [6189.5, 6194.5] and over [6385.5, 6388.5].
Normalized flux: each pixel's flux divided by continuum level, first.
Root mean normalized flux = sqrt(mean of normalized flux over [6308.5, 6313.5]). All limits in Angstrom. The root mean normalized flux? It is 1.08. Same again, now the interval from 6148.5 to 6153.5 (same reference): 1.10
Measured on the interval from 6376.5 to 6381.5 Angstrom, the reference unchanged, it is 1.09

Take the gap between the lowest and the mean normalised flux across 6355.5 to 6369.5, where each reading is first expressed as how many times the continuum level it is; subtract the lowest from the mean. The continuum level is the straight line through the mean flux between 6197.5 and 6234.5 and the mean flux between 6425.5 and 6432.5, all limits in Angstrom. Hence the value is 0.12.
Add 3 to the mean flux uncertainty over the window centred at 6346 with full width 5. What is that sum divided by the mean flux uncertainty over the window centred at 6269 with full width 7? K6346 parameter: 6.08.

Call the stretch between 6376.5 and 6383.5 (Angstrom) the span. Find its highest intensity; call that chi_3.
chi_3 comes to 7.707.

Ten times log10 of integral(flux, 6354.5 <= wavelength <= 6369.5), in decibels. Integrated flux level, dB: 20.2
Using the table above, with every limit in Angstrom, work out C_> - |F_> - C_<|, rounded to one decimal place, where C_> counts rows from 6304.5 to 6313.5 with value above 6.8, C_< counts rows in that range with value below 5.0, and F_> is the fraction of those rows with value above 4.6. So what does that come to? 1.0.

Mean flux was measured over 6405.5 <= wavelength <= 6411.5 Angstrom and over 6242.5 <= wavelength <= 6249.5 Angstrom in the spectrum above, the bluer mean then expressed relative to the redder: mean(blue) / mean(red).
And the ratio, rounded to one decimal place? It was 0.5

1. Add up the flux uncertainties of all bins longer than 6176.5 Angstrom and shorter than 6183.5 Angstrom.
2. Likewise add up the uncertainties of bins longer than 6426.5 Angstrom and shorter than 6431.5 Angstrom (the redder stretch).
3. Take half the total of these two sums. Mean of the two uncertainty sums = 3.76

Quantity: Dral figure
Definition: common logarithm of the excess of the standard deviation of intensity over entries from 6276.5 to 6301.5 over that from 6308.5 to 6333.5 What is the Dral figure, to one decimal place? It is -0.8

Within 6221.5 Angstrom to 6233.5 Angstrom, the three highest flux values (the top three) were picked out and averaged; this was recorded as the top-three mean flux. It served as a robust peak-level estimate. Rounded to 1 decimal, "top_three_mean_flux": 3.8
